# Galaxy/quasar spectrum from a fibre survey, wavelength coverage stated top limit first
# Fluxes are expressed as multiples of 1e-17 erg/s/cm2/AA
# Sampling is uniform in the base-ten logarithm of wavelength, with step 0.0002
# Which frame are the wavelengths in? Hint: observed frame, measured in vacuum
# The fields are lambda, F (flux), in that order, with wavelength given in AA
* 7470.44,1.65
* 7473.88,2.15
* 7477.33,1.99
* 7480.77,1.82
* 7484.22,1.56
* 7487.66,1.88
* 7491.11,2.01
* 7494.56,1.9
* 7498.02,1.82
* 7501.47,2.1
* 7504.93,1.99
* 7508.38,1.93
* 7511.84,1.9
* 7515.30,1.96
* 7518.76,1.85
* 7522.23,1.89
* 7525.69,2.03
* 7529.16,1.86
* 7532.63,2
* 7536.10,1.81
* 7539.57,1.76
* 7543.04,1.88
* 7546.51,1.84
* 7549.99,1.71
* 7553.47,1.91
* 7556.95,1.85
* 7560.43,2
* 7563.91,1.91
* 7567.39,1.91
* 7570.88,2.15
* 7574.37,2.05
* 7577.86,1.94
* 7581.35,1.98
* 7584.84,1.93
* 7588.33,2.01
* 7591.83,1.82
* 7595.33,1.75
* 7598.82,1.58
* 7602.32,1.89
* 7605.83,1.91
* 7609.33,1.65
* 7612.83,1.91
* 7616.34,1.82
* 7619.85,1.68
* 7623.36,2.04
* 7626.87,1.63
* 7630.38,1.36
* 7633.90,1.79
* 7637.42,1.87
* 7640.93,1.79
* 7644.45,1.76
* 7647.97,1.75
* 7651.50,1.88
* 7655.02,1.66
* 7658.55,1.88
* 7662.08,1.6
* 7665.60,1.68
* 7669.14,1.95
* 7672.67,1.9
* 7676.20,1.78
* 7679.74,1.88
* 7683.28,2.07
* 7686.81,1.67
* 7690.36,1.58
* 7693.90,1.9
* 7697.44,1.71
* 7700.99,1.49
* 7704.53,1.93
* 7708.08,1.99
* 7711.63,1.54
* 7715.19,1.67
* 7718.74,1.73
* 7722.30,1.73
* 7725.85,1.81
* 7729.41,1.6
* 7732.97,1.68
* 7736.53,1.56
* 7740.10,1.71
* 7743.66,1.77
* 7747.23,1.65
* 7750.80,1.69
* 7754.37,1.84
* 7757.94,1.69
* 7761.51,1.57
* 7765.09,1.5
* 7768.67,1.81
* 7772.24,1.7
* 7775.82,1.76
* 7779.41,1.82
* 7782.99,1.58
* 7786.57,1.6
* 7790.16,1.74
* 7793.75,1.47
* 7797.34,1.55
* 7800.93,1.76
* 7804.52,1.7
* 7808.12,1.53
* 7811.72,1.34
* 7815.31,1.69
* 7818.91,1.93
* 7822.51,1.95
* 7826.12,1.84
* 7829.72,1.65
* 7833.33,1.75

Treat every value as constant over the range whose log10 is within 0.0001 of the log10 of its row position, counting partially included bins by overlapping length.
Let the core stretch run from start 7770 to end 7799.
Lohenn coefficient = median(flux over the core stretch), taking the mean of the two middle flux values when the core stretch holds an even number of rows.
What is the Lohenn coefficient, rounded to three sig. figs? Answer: 1.65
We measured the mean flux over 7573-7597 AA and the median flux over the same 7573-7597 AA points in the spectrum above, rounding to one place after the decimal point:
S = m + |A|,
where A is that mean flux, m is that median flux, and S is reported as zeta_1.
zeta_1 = 3.9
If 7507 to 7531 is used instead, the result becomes 3.8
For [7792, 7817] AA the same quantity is 3.1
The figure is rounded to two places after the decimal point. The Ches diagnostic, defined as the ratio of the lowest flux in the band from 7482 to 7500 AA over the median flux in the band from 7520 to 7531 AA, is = 0.83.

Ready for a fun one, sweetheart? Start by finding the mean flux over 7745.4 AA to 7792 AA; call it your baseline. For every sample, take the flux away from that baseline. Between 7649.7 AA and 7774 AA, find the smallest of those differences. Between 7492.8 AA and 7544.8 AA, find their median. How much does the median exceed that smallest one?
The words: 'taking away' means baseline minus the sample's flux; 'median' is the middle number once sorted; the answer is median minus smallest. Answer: 0.17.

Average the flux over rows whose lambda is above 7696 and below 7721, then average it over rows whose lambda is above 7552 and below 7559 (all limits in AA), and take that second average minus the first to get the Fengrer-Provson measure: 0.16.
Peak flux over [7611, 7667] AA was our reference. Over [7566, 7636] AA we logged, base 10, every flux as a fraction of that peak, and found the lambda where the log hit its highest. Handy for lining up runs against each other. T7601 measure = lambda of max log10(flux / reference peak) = 7570.88 AA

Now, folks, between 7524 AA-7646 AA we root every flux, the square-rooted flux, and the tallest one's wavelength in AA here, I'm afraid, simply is 7570.88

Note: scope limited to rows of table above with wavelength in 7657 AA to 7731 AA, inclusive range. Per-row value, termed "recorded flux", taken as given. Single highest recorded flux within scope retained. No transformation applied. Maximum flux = 2.07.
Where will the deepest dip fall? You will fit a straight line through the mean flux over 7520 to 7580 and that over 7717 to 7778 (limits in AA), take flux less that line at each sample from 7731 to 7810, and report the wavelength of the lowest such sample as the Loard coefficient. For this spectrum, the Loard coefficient 7765.09 AA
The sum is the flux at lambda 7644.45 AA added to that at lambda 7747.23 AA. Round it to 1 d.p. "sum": 3.4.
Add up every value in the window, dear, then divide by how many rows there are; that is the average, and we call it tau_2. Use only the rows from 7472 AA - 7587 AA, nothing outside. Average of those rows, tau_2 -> 1.92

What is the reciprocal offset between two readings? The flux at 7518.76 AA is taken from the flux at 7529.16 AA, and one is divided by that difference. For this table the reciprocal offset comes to 100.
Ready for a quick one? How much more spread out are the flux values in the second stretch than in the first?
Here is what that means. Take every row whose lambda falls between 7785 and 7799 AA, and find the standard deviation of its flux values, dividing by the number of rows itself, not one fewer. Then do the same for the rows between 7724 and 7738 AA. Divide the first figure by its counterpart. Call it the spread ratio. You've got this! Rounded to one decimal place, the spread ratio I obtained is 1.0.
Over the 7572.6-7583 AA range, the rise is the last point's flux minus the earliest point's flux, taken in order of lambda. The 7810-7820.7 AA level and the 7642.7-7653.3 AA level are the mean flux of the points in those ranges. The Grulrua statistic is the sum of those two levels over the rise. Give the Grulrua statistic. -49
